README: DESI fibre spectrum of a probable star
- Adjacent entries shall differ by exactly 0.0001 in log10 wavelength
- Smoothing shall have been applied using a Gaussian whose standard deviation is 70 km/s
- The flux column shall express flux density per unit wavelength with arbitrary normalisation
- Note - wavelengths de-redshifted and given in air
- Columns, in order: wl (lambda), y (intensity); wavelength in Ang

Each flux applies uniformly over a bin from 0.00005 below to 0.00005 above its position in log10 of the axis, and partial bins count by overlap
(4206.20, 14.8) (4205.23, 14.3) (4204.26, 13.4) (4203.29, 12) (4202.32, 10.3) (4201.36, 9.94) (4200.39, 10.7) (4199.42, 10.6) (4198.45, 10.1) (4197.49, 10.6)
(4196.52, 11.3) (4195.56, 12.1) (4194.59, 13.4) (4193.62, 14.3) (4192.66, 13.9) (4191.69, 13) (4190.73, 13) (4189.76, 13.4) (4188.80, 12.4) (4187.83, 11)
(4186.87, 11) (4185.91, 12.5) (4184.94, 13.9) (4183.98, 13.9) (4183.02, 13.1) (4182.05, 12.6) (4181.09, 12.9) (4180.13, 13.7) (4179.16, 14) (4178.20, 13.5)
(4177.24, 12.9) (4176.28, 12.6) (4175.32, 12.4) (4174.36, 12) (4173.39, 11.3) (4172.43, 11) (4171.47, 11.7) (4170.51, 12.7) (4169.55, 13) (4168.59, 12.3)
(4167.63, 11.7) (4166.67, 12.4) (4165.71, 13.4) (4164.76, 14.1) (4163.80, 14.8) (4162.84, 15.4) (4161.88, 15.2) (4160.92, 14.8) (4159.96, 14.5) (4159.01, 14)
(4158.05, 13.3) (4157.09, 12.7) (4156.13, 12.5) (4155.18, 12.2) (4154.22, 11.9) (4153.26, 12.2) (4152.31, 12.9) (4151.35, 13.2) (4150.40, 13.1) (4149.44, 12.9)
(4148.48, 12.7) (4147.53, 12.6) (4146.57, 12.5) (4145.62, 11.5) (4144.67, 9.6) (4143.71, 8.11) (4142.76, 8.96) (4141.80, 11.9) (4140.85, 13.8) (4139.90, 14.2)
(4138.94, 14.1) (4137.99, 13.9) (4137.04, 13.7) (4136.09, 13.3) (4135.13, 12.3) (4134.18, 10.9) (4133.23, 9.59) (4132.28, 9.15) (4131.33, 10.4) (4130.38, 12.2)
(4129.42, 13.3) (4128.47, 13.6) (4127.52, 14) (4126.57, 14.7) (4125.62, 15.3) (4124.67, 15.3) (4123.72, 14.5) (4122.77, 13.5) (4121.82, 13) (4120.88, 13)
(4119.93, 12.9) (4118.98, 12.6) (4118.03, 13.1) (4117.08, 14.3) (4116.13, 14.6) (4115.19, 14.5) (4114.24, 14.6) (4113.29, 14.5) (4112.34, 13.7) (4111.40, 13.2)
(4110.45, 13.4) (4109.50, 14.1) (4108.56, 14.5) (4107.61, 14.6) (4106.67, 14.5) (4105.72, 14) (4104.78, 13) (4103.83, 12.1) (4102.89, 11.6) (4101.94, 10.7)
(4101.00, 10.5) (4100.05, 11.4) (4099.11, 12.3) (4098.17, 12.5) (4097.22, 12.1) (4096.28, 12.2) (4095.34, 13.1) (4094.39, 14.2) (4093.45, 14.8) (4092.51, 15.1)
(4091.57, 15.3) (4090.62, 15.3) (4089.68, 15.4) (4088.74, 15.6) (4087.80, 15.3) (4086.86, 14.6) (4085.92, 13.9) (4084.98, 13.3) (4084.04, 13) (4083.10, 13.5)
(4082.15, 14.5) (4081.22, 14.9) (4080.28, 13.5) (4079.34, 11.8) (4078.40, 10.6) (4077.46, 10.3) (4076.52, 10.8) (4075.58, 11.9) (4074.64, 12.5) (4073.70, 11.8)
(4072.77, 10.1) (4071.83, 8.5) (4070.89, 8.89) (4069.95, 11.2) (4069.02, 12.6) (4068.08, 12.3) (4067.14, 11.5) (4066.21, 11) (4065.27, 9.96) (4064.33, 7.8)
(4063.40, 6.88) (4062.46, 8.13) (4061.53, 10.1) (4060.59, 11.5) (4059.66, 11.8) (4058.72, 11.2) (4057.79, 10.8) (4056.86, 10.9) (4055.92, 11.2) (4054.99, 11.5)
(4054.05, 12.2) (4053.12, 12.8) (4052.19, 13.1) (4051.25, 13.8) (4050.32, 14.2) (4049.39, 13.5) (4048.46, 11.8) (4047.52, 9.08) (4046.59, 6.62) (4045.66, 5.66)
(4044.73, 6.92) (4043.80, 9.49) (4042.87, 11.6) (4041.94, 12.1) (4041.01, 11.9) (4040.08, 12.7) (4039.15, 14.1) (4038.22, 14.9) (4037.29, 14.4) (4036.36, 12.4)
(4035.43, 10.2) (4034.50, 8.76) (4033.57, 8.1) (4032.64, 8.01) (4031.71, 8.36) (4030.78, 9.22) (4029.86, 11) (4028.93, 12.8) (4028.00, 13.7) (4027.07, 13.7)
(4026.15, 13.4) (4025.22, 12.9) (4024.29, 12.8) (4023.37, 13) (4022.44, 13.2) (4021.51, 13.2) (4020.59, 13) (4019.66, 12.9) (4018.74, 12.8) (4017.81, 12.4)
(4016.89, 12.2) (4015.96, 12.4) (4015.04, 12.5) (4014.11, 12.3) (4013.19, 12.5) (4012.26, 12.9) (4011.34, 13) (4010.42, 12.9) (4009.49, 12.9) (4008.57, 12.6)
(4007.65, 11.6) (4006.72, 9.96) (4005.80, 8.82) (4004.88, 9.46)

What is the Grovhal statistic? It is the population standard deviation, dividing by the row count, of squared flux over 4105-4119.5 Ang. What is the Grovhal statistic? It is 17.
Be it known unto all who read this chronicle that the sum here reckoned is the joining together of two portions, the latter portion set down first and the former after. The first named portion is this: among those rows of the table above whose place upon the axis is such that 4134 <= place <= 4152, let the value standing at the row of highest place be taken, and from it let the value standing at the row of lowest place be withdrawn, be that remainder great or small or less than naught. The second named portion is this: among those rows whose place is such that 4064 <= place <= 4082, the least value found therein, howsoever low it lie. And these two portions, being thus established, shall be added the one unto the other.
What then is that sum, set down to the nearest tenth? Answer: 10.1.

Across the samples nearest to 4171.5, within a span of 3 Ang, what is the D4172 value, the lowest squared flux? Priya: 121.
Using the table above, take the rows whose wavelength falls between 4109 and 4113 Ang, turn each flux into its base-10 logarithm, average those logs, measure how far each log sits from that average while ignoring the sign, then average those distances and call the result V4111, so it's 0.010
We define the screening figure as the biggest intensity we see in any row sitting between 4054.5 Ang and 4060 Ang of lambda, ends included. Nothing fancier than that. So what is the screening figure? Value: 11.8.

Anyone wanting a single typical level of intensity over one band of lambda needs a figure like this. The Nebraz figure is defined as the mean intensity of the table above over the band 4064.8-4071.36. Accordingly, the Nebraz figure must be 11.1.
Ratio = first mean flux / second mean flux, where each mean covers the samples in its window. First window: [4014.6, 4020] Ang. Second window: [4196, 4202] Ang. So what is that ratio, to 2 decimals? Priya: 1.19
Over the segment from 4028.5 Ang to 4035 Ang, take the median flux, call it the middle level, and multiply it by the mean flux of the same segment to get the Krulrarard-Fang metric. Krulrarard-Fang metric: 83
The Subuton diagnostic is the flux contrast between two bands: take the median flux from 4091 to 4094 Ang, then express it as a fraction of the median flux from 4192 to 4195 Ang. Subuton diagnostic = 1.1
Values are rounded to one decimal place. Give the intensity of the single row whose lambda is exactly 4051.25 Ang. 13.8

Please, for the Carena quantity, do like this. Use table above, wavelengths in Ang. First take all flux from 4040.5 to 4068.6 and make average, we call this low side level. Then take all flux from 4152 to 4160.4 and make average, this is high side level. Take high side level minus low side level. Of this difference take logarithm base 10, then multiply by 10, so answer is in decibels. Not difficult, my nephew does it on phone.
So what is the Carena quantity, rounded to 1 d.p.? 3.4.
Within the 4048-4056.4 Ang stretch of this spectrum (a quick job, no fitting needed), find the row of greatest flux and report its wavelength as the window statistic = 4050.32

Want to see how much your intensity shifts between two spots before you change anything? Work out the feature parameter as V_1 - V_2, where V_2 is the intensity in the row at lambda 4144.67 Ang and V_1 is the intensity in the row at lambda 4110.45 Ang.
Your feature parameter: 3.8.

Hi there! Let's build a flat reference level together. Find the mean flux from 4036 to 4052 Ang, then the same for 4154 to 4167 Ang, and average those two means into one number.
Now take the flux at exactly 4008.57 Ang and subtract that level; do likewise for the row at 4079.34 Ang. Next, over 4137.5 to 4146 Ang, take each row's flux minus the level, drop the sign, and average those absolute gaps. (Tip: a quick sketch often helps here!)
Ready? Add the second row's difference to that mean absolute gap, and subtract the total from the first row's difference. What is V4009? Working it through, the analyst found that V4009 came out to -1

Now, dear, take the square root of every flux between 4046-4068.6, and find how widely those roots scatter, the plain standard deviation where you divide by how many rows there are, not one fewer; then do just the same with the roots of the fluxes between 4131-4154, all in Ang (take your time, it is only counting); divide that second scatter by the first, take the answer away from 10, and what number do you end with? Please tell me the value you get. 9.17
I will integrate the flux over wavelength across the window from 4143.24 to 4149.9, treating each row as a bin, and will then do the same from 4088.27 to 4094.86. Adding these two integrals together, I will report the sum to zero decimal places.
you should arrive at 176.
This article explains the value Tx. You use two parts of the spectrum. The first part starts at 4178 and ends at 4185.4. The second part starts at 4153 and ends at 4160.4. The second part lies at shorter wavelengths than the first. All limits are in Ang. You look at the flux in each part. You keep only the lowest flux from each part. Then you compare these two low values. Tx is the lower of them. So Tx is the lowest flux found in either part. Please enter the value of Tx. 11.9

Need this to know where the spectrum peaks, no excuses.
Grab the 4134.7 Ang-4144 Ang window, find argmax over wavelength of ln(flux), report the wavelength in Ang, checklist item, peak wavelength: 4139.90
